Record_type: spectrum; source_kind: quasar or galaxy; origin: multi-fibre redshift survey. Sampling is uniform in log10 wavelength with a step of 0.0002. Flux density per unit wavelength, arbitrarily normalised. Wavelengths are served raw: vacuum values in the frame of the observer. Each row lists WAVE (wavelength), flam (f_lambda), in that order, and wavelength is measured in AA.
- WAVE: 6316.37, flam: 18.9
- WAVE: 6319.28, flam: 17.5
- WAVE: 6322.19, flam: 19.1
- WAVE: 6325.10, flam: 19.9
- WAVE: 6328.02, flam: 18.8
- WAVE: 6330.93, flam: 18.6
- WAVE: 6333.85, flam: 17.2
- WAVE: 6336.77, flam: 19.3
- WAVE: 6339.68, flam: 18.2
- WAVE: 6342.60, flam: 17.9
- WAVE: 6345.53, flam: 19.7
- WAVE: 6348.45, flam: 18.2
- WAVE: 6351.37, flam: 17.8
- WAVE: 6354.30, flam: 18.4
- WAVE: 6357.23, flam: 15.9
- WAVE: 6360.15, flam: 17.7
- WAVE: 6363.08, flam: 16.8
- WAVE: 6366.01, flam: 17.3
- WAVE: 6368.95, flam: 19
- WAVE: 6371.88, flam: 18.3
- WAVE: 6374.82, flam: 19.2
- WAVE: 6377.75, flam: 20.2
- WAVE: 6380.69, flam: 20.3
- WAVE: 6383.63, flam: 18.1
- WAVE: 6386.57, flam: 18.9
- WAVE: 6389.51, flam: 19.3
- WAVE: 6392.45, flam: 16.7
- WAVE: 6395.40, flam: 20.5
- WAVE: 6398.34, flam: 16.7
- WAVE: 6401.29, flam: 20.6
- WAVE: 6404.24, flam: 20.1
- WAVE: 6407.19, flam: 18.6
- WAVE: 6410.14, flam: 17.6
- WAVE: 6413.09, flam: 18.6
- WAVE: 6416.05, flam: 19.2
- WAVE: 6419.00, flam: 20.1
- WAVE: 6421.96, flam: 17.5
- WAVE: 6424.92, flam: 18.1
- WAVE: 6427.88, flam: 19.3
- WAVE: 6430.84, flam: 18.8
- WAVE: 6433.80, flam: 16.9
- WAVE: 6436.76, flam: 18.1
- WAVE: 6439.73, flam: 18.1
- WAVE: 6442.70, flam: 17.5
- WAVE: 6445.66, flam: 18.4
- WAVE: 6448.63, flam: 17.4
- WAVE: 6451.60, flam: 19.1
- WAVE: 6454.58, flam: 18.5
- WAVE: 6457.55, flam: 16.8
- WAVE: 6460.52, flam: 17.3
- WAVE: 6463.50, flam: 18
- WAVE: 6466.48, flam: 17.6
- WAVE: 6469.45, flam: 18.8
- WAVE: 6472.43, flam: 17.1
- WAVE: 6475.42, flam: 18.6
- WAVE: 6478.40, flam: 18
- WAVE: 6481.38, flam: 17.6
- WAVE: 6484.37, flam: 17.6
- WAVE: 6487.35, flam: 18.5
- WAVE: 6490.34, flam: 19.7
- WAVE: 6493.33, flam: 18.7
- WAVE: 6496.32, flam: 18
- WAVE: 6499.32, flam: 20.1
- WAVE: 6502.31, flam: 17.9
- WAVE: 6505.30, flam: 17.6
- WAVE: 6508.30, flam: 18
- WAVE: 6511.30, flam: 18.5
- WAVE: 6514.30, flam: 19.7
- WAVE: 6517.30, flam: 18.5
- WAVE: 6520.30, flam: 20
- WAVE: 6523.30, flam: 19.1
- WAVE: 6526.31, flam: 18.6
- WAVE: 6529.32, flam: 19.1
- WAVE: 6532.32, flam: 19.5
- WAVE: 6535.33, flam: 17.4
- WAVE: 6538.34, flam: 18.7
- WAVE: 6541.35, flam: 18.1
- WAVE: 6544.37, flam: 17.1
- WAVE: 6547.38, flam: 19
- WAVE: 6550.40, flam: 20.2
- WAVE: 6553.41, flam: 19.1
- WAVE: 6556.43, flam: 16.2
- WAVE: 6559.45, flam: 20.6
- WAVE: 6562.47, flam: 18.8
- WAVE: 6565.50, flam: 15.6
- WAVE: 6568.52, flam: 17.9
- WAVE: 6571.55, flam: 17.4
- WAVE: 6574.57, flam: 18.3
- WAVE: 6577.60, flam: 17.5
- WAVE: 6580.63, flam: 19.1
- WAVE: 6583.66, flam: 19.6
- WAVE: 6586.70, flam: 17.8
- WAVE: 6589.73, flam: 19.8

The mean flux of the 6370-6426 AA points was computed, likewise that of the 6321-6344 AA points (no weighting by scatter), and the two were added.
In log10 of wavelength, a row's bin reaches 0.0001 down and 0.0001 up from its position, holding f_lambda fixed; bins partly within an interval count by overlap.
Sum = 37.5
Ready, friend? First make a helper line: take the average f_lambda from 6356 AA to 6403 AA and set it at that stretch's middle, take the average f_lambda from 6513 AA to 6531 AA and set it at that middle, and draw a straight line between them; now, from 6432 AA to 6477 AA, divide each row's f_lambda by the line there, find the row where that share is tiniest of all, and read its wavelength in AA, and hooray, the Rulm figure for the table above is 6457.55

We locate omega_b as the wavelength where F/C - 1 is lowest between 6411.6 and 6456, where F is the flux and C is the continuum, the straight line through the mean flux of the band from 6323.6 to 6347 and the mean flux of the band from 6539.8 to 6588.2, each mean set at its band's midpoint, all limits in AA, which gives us 6433.80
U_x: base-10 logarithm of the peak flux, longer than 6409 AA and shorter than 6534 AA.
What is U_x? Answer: 1.30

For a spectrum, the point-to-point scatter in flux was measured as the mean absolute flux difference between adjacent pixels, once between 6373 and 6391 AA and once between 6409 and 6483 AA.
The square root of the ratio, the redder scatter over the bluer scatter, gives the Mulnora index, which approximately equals 1.05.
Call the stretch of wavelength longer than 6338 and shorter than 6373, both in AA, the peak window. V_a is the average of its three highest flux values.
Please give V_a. 19.0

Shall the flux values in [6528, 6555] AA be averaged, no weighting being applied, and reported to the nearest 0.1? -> 18.7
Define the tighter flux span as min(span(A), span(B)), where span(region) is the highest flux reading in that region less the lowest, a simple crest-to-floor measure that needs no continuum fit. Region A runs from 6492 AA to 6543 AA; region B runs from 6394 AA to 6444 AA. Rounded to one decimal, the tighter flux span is 2.7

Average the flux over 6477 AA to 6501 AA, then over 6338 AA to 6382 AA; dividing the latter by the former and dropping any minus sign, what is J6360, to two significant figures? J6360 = 0.99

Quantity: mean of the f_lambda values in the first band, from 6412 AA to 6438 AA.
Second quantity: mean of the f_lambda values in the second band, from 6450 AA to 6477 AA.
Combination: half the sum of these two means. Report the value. 18.24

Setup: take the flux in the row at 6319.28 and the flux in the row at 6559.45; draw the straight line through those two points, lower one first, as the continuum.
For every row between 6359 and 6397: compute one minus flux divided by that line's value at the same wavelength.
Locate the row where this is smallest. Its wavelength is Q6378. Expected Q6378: 6380.69 AA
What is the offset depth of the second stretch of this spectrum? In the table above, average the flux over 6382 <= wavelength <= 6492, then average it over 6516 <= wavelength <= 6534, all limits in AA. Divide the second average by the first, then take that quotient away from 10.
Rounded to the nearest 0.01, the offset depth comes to 8.96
